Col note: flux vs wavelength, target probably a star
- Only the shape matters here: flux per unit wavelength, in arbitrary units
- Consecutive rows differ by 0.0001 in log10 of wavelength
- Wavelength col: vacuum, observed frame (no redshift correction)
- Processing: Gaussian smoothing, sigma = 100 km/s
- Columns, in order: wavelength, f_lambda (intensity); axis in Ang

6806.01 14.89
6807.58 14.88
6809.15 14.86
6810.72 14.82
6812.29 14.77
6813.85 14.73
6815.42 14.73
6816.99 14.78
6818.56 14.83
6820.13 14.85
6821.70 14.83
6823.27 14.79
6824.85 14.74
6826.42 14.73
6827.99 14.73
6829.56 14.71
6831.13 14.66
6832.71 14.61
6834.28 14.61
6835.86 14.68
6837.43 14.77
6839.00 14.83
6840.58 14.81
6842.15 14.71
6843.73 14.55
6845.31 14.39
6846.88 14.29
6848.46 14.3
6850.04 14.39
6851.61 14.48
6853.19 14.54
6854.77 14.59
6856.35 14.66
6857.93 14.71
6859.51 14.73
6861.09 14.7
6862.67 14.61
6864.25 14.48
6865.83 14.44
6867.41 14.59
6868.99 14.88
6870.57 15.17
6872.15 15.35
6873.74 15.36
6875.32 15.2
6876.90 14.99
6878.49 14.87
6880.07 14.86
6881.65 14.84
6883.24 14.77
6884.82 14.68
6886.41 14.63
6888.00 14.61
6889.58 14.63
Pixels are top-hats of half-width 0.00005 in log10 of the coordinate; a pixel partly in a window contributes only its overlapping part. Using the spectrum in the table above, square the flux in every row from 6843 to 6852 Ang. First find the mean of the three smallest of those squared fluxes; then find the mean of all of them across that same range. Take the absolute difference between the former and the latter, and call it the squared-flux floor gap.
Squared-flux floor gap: 2.1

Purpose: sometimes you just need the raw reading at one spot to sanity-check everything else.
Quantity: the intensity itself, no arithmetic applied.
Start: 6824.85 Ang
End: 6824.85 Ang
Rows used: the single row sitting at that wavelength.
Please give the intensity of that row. 14.74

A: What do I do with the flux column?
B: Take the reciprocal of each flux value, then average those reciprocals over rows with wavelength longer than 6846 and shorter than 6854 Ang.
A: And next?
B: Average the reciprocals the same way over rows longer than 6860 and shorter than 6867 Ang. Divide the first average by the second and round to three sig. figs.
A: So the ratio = 1.01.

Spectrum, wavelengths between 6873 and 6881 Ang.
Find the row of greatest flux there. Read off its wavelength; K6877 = 6873.74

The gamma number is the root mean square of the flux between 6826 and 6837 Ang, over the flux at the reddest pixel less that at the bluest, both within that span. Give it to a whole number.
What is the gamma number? -294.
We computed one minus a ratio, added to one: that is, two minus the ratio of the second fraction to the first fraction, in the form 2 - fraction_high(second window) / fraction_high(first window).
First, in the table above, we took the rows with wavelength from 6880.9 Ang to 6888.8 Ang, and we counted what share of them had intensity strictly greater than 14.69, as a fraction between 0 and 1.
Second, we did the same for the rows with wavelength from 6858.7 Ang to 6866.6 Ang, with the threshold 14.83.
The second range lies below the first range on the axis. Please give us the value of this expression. 2.00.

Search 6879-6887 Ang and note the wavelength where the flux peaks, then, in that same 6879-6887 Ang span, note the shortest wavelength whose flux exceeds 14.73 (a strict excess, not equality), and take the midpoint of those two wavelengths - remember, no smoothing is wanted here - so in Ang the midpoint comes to 6880.1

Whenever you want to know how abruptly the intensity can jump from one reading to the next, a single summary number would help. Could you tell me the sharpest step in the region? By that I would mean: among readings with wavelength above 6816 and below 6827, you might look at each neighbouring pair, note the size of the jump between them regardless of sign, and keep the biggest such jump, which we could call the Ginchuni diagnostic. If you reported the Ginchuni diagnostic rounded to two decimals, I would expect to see 0.05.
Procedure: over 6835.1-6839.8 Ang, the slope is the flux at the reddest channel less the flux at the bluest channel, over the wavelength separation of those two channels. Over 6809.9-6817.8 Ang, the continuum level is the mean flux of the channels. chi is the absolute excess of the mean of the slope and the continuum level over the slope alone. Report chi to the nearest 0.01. 7.36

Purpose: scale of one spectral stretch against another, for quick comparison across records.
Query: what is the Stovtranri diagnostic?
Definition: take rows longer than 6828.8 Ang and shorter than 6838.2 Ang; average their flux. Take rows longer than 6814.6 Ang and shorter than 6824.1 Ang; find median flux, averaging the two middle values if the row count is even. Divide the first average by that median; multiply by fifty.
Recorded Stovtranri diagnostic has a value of 49.5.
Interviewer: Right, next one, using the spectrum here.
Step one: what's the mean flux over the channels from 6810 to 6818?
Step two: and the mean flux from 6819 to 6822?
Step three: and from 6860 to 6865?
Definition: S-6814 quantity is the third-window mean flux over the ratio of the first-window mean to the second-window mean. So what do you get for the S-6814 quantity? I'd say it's 14.7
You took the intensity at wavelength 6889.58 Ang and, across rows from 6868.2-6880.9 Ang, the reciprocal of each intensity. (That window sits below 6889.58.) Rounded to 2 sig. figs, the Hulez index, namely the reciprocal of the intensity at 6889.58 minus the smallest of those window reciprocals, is 0.0032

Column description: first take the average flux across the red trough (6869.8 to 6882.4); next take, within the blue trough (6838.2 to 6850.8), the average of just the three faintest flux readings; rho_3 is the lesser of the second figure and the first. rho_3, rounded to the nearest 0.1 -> 14.3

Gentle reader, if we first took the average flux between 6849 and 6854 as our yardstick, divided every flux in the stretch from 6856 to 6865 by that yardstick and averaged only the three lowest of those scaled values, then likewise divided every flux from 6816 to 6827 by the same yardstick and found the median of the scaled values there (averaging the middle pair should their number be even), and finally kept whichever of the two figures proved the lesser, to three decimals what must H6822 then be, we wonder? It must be 1.008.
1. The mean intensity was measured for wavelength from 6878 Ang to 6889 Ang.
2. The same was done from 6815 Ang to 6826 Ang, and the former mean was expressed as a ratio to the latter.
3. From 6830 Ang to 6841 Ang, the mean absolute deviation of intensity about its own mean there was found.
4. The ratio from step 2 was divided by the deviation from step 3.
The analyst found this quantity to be 12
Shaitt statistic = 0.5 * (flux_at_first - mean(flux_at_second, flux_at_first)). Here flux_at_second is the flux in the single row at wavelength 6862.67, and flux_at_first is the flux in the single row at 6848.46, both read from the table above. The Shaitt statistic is -0.08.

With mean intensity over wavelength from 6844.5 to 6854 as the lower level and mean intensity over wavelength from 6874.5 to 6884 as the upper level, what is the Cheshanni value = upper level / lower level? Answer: 1.04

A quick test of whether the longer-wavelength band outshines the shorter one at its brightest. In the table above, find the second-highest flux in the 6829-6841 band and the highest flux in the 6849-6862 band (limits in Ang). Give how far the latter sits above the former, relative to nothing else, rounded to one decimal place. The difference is -0.1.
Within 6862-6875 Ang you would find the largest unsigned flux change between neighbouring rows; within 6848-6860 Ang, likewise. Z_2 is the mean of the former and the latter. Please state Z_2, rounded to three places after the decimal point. 0.190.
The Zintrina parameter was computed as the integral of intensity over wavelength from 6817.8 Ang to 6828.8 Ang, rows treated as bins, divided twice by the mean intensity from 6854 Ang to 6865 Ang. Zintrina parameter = 0.759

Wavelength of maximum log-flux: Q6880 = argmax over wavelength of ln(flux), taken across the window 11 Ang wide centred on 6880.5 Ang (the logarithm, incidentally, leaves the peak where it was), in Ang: 6875.32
